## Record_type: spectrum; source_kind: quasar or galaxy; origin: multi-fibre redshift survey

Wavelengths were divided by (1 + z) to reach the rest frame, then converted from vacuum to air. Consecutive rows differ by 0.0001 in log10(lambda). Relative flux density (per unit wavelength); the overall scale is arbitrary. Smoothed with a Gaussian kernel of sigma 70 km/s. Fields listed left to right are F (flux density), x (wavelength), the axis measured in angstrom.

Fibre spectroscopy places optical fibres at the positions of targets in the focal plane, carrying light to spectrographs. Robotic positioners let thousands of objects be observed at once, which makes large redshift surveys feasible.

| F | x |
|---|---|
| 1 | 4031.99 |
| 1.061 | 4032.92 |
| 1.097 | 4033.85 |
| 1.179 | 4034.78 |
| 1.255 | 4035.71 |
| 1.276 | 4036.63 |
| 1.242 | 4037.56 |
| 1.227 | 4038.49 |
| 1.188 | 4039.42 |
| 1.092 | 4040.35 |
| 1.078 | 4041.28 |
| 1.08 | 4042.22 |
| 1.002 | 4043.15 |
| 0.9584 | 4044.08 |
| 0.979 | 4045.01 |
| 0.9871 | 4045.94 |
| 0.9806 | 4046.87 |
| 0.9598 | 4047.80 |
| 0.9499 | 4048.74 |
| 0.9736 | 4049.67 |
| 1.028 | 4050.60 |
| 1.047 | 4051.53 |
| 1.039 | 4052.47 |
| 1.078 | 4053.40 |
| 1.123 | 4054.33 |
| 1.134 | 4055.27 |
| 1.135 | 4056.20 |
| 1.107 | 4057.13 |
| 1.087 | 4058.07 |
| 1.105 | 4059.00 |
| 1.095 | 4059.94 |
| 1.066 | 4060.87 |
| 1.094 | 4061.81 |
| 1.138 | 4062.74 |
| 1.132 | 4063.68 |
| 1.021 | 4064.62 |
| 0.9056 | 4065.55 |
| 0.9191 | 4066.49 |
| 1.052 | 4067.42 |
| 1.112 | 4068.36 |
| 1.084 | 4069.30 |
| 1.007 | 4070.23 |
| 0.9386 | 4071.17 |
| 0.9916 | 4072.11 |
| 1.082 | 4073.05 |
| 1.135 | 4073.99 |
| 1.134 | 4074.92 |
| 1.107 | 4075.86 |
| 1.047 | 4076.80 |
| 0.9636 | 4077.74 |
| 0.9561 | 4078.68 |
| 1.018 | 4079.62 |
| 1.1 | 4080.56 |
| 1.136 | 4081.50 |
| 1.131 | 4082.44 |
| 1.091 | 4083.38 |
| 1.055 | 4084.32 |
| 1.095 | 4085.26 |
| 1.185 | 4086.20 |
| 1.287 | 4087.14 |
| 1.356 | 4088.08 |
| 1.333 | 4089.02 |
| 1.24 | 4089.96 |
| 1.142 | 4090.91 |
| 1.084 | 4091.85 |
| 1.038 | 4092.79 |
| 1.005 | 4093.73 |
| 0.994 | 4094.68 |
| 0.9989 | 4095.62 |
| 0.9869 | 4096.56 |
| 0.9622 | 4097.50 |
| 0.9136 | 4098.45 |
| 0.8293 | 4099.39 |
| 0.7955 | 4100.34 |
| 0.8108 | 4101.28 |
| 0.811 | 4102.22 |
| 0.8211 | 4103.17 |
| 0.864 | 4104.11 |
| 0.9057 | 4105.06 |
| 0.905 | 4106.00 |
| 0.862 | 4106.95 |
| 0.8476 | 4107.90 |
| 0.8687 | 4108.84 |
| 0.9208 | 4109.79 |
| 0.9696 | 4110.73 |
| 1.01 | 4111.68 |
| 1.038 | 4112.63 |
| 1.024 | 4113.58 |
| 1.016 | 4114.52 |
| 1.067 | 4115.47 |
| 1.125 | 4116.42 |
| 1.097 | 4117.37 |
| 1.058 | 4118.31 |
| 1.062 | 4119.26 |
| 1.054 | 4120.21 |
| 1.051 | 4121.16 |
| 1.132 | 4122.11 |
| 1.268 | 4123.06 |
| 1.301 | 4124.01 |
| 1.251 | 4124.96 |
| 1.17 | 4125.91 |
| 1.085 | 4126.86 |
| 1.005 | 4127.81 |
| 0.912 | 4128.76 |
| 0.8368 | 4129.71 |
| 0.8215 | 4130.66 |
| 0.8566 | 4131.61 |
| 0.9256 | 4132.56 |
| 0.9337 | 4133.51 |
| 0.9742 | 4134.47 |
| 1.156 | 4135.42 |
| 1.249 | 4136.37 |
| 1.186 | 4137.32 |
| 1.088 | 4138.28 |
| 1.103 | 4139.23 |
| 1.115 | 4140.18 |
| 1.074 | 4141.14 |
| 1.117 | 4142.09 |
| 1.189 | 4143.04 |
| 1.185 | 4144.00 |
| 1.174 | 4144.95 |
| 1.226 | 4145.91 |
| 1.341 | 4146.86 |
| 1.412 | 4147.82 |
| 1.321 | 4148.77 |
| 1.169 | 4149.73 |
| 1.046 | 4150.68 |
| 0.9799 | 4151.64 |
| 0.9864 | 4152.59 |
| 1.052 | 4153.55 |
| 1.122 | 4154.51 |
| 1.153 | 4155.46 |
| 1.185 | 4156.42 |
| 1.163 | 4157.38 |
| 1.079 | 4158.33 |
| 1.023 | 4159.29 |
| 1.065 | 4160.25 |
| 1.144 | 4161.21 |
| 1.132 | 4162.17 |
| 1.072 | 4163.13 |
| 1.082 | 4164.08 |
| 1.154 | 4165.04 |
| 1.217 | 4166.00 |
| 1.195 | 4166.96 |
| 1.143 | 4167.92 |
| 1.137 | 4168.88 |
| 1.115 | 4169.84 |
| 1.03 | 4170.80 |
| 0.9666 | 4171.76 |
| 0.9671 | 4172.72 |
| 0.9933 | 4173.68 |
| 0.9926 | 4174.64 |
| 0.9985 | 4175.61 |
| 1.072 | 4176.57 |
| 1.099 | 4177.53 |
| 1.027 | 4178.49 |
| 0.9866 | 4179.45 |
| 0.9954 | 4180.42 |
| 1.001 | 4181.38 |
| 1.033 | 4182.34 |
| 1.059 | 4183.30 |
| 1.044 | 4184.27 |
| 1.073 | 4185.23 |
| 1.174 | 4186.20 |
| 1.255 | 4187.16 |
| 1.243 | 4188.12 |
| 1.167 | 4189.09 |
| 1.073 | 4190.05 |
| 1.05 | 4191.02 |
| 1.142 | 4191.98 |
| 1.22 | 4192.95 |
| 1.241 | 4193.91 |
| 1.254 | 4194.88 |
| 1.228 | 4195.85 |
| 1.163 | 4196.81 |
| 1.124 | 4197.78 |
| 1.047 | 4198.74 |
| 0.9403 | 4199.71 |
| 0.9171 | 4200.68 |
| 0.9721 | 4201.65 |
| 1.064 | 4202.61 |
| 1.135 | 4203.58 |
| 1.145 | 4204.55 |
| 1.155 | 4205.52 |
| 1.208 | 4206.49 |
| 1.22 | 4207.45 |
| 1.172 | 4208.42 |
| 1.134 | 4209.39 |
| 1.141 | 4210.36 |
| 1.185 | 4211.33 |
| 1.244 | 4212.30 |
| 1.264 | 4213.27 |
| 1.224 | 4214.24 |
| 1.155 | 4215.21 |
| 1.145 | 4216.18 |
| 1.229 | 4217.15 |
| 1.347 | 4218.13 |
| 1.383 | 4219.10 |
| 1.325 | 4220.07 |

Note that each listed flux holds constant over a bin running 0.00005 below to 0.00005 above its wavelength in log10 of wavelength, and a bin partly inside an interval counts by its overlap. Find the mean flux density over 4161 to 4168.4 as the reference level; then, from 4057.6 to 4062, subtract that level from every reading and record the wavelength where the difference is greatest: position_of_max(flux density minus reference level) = 4059.00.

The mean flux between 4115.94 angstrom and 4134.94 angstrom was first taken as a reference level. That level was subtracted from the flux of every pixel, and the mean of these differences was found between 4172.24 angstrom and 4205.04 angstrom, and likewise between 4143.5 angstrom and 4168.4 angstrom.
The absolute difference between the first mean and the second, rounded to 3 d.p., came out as 0.062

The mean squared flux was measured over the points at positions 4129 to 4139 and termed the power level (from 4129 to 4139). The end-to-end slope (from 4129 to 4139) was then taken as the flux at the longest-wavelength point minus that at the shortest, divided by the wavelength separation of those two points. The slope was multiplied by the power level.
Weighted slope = 0.030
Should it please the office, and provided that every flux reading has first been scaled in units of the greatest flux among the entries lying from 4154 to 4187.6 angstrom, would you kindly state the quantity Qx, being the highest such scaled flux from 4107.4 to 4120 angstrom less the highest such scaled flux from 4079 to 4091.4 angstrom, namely -0.18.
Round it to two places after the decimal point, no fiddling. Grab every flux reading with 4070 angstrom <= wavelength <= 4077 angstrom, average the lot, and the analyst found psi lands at 1.06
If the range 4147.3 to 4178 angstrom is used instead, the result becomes 1.10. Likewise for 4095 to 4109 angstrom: 0.88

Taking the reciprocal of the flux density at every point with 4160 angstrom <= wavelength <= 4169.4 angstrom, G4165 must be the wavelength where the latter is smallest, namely 4166.00 angstrom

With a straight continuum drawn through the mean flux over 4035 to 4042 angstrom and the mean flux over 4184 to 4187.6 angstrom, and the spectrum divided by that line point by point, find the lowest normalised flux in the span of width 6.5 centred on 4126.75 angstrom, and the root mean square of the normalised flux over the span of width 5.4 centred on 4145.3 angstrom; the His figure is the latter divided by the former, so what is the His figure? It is 1.51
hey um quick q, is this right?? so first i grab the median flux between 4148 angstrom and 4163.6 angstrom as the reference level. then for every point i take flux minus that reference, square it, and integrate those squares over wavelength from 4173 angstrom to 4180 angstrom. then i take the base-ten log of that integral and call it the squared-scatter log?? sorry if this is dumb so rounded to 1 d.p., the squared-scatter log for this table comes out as -1.3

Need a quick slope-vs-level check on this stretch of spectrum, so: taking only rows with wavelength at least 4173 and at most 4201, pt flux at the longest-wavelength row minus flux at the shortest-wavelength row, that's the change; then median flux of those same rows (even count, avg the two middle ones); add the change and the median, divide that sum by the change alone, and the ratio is -13.1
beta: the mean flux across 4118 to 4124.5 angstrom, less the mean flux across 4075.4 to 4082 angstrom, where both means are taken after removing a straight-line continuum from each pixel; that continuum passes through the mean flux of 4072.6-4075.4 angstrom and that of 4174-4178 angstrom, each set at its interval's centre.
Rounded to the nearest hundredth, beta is 0.12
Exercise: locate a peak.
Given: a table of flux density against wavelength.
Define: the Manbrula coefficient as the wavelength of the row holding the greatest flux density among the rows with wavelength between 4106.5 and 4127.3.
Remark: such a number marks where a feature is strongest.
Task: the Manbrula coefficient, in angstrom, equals 4124.01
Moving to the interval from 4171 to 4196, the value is 4187.16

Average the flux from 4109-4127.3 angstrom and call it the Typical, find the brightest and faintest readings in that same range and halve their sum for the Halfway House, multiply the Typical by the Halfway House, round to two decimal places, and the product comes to 1.21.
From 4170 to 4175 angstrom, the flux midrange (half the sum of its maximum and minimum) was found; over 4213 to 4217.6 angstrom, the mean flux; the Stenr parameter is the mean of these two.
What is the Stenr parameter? 1.10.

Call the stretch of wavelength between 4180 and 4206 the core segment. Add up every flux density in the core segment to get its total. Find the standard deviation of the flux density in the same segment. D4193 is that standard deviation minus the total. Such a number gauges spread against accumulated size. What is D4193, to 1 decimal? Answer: -29.8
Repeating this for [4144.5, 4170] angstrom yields -30.8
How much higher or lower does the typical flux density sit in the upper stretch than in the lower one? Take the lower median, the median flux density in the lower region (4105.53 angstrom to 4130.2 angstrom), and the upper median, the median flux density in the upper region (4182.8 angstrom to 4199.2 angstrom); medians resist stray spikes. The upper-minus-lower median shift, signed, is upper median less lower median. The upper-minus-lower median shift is 0.12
